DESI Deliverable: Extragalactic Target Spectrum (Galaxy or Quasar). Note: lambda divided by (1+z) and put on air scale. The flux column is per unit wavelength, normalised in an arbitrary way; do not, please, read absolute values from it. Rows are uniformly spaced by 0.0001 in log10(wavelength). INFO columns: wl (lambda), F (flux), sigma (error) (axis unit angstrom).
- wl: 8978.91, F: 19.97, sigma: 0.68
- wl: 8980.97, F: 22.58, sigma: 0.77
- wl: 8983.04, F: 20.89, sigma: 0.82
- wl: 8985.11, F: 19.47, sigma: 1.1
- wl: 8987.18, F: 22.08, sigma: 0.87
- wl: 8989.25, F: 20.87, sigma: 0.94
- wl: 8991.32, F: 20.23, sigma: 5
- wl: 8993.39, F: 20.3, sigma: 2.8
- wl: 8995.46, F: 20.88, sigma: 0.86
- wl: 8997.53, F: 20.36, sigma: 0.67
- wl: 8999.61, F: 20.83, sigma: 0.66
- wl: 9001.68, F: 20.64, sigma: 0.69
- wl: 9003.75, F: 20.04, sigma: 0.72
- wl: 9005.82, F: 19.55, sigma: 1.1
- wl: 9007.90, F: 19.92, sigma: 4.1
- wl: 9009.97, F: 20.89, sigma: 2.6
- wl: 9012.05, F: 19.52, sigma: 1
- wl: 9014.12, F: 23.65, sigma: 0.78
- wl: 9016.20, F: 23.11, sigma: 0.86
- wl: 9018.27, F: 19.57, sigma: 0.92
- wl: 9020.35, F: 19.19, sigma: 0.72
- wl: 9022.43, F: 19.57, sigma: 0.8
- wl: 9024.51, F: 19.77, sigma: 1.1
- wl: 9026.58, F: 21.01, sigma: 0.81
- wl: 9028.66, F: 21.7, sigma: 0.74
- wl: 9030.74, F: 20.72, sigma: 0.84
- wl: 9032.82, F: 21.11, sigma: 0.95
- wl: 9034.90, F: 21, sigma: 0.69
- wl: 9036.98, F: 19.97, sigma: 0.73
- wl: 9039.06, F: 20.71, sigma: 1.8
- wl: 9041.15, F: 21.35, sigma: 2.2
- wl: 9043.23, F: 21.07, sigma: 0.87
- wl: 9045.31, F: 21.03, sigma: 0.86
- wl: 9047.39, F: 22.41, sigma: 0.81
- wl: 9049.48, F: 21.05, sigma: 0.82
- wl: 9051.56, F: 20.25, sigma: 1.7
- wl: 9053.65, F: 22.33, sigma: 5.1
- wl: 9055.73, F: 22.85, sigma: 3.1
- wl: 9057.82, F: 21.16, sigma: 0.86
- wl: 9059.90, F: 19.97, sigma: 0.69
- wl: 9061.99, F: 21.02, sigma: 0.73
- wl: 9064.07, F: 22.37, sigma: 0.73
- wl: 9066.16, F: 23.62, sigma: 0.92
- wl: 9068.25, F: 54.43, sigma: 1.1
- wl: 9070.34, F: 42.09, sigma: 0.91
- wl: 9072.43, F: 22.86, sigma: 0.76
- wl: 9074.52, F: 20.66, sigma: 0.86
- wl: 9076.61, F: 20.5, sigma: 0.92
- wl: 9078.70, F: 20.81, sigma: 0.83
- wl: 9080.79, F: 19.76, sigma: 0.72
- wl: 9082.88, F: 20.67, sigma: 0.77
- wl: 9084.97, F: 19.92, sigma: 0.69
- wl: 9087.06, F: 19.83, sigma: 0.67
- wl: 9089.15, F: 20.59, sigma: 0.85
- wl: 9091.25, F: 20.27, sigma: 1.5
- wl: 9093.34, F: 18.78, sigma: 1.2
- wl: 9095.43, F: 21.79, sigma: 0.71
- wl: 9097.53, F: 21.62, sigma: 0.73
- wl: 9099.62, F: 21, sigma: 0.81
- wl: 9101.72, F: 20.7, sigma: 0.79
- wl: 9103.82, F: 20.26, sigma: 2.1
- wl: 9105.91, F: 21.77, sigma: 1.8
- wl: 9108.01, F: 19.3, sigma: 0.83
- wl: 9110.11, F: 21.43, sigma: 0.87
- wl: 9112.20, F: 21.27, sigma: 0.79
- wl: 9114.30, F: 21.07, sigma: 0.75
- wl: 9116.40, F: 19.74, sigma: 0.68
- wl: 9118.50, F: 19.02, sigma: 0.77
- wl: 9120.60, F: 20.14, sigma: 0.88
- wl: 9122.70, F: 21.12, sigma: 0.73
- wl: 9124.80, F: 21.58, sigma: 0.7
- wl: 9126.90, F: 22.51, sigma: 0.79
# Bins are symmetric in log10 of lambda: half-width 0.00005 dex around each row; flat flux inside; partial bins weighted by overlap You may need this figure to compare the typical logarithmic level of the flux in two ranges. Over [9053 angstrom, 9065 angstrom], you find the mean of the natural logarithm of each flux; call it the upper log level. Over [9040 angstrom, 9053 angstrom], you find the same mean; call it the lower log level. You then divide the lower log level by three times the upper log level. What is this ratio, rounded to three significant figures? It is 0.331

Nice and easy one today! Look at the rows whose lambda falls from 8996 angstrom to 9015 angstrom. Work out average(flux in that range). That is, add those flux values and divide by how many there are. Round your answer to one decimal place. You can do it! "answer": 20.6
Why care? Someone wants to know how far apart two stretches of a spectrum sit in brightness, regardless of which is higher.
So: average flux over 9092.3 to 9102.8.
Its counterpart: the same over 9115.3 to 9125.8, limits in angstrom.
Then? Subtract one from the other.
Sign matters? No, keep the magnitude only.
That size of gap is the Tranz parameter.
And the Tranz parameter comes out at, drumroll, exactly 0.5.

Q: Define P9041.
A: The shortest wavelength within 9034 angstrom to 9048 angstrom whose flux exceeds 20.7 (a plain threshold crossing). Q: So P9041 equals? 9034.90 angstrom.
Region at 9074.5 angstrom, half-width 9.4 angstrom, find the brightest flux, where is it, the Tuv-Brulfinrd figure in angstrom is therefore 9068.25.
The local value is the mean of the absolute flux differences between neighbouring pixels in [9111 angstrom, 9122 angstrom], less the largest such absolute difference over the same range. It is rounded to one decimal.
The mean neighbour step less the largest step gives -0.5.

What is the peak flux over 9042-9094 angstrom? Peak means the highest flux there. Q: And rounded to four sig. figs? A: 54.43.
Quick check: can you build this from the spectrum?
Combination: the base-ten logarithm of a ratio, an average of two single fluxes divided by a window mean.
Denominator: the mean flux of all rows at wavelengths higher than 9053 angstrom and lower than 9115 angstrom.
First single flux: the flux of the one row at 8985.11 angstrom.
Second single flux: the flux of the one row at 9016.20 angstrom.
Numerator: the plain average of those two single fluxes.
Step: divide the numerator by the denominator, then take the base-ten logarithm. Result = -0.030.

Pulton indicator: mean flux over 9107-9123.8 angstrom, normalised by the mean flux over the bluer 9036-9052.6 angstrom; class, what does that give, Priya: 0.972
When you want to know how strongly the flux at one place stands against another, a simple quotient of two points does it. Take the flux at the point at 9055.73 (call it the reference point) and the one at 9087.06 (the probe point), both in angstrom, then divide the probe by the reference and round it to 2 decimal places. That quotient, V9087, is 0.87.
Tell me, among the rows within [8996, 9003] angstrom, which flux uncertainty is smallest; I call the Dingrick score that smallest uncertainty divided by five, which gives 0.132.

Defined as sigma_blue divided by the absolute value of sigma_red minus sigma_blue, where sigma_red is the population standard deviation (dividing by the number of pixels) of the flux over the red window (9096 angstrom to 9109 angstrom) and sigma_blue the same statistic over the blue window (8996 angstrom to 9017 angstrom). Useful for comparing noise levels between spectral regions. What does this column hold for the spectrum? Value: 2.6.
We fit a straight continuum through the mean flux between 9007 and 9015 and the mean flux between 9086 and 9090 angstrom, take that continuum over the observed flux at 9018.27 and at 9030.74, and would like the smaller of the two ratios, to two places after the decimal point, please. 1.00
